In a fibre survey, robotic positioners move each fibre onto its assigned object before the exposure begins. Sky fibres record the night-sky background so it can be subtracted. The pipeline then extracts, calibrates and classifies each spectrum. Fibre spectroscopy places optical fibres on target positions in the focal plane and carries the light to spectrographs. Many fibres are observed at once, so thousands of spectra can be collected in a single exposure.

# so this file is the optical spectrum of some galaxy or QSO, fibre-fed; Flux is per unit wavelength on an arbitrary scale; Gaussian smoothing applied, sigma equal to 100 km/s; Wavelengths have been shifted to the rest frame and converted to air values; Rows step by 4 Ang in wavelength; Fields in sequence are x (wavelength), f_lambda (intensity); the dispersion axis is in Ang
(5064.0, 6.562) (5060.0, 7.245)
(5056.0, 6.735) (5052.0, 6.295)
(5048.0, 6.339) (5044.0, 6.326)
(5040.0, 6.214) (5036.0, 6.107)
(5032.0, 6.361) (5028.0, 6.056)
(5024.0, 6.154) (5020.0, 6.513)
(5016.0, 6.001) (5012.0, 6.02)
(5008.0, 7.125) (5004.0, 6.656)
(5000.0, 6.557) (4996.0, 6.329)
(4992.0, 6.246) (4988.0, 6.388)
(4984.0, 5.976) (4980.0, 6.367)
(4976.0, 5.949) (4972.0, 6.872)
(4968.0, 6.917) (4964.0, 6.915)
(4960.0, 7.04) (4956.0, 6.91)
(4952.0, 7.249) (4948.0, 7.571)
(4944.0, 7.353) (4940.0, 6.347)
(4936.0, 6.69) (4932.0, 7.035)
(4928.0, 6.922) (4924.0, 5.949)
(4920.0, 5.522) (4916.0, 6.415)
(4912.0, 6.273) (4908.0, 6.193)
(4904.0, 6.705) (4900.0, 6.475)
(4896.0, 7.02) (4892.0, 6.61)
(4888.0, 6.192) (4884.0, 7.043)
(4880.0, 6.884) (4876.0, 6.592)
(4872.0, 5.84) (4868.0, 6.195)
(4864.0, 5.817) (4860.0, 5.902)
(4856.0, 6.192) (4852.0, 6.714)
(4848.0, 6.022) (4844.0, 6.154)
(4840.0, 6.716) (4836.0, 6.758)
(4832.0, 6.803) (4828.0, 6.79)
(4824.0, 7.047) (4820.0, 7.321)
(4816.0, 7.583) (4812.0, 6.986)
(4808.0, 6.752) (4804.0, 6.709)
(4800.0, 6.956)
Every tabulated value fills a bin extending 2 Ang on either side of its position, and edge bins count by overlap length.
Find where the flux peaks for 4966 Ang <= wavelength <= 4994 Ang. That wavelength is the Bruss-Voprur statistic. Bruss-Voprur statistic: 4968.0 Ang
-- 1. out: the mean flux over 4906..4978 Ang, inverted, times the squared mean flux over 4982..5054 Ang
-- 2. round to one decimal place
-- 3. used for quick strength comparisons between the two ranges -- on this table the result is 6.0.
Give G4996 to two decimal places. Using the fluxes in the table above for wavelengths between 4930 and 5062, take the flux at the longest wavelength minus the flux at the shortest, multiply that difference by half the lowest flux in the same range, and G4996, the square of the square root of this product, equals 0.62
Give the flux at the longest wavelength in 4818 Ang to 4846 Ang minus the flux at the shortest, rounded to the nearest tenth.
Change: -1.2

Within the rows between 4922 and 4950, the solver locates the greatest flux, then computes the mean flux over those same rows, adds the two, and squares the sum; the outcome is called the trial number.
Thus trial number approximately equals 208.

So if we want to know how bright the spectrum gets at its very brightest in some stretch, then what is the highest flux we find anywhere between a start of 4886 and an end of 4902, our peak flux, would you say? 7.02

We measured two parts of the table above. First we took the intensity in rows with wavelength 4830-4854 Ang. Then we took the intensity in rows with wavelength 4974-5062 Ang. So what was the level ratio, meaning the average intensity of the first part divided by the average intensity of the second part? 1.03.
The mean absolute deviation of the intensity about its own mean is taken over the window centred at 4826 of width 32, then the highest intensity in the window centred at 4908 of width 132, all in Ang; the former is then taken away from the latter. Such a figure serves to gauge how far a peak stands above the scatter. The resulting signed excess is 7.3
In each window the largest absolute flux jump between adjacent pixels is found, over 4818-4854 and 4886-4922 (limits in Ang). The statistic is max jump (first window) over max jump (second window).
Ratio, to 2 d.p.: 0.77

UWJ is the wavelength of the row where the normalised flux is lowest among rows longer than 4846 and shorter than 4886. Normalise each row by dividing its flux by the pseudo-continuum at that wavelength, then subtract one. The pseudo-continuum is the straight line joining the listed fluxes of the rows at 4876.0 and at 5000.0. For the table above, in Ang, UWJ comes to 4864.0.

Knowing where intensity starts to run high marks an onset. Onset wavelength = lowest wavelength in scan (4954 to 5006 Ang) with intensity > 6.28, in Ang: 4956.0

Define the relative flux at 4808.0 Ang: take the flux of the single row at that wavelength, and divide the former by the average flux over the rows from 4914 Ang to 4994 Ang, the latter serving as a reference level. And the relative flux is 1.02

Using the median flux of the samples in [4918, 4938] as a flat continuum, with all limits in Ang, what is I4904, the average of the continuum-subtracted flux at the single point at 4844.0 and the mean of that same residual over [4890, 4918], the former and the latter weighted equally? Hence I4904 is -0.3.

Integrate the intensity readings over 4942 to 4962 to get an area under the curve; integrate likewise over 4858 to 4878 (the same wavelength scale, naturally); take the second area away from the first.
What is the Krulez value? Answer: 23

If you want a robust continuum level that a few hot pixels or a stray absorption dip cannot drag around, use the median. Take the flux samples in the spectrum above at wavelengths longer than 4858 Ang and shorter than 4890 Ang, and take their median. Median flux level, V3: 6.19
